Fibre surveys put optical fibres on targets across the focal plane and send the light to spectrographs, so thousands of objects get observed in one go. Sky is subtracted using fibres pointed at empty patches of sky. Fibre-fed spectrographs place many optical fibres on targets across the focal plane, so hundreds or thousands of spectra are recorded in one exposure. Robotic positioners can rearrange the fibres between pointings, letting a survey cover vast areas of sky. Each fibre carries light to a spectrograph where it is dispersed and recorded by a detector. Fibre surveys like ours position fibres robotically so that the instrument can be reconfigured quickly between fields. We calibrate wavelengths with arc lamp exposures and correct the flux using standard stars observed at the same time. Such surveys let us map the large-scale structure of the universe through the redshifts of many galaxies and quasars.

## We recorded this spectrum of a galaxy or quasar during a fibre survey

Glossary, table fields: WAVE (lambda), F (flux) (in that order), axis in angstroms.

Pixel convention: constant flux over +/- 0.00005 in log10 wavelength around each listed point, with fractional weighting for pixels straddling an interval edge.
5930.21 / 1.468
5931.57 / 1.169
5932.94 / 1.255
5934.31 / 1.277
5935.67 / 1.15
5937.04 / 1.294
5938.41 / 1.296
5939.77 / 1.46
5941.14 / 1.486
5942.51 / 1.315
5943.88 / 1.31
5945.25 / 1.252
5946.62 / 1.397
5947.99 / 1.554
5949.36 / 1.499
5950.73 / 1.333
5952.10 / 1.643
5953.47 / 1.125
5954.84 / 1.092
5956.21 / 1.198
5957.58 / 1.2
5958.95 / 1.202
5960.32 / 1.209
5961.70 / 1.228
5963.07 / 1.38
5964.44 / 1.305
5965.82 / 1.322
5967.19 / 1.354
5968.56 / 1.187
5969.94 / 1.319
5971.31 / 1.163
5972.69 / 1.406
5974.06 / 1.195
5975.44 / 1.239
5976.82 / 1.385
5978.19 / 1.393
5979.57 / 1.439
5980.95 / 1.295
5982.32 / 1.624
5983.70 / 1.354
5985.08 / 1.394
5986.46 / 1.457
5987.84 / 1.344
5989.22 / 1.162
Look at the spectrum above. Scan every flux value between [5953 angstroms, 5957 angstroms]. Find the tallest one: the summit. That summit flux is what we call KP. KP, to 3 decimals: 1.198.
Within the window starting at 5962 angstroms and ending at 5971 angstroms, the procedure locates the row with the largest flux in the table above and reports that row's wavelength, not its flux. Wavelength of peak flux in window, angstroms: 5963.07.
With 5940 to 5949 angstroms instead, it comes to 5947.99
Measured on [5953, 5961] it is 5960.32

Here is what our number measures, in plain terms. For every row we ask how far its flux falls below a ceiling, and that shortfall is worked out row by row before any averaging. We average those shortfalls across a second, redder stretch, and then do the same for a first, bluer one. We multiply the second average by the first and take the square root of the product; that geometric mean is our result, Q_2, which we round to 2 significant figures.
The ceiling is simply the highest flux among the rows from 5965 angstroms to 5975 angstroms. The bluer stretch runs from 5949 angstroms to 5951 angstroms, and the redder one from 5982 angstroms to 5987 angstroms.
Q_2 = 0.023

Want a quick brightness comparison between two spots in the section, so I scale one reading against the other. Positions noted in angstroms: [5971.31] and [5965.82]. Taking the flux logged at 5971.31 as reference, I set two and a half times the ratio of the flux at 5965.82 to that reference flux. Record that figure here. 2.84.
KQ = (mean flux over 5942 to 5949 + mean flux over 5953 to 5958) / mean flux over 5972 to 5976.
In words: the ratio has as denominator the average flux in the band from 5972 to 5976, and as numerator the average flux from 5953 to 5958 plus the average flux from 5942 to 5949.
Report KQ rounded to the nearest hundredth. 1.97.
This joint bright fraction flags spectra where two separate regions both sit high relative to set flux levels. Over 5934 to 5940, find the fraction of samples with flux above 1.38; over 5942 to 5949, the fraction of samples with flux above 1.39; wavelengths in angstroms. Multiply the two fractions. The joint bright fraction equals 0.08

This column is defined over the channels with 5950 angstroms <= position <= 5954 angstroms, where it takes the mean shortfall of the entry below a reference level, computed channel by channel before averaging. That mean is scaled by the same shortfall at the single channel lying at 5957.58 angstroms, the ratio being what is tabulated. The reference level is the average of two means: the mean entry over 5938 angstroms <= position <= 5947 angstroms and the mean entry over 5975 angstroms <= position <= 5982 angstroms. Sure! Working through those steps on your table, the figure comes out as 0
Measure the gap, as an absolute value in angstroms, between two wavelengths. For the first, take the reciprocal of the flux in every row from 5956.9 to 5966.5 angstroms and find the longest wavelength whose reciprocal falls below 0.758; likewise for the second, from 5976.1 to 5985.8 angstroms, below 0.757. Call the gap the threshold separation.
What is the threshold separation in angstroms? 19.3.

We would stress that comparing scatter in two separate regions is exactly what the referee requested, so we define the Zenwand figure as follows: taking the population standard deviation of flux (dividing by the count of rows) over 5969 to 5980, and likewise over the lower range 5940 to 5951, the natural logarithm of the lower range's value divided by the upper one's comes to 0.03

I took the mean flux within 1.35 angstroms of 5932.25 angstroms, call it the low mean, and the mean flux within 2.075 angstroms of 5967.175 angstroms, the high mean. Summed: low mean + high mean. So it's 2.50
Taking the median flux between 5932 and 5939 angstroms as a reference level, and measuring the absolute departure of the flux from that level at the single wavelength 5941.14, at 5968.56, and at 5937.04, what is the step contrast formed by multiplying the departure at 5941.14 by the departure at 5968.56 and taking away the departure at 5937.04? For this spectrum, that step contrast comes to 0.002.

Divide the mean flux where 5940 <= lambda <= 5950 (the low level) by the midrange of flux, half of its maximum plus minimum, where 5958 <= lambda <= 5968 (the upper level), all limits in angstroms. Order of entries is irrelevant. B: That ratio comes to 1.09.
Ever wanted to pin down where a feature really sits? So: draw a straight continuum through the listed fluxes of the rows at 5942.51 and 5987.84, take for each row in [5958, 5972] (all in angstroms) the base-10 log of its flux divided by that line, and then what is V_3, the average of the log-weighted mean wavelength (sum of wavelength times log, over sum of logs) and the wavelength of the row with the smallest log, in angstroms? 5968.2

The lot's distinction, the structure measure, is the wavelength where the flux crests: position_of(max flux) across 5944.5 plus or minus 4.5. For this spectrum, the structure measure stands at 5947.99 angstroms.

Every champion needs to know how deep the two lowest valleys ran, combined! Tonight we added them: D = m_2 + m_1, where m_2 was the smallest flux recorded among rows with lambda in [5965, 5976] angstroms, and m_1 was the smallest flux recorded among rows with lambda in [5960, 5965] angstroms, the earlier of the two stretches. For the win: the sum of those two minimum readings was 2.37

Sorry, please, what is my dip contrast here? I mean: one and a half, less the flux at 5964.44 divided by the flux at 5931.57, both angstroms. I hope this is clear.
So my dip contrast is 0.38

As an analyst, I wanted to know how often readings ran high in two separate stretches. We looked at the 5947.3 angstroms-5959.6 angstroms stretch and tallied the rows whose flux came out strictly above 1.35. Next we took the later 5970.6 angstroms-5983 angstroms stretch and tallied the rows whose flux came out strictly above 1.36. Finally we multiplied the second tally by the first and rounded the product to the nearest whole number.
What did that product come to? 15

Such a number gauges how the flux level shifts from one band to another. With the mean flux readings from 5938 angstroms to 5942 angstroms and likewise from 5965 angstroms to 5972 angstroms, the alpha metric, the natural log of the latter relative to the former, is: -0.11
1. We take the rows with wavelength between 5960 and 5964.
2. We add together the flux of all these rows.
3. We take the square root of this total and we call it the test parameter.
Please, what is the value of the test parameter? 1.95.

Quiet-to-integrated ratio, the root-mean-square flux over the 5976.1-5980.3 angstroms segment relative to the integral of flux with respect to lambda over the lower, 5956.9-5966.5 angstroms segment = 0.12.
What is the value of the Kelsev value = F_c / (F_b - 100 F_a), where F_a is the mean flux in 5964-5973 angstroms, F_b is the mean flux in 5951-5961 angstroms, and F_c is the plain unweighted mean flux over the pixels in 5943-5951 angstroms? -0.0109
